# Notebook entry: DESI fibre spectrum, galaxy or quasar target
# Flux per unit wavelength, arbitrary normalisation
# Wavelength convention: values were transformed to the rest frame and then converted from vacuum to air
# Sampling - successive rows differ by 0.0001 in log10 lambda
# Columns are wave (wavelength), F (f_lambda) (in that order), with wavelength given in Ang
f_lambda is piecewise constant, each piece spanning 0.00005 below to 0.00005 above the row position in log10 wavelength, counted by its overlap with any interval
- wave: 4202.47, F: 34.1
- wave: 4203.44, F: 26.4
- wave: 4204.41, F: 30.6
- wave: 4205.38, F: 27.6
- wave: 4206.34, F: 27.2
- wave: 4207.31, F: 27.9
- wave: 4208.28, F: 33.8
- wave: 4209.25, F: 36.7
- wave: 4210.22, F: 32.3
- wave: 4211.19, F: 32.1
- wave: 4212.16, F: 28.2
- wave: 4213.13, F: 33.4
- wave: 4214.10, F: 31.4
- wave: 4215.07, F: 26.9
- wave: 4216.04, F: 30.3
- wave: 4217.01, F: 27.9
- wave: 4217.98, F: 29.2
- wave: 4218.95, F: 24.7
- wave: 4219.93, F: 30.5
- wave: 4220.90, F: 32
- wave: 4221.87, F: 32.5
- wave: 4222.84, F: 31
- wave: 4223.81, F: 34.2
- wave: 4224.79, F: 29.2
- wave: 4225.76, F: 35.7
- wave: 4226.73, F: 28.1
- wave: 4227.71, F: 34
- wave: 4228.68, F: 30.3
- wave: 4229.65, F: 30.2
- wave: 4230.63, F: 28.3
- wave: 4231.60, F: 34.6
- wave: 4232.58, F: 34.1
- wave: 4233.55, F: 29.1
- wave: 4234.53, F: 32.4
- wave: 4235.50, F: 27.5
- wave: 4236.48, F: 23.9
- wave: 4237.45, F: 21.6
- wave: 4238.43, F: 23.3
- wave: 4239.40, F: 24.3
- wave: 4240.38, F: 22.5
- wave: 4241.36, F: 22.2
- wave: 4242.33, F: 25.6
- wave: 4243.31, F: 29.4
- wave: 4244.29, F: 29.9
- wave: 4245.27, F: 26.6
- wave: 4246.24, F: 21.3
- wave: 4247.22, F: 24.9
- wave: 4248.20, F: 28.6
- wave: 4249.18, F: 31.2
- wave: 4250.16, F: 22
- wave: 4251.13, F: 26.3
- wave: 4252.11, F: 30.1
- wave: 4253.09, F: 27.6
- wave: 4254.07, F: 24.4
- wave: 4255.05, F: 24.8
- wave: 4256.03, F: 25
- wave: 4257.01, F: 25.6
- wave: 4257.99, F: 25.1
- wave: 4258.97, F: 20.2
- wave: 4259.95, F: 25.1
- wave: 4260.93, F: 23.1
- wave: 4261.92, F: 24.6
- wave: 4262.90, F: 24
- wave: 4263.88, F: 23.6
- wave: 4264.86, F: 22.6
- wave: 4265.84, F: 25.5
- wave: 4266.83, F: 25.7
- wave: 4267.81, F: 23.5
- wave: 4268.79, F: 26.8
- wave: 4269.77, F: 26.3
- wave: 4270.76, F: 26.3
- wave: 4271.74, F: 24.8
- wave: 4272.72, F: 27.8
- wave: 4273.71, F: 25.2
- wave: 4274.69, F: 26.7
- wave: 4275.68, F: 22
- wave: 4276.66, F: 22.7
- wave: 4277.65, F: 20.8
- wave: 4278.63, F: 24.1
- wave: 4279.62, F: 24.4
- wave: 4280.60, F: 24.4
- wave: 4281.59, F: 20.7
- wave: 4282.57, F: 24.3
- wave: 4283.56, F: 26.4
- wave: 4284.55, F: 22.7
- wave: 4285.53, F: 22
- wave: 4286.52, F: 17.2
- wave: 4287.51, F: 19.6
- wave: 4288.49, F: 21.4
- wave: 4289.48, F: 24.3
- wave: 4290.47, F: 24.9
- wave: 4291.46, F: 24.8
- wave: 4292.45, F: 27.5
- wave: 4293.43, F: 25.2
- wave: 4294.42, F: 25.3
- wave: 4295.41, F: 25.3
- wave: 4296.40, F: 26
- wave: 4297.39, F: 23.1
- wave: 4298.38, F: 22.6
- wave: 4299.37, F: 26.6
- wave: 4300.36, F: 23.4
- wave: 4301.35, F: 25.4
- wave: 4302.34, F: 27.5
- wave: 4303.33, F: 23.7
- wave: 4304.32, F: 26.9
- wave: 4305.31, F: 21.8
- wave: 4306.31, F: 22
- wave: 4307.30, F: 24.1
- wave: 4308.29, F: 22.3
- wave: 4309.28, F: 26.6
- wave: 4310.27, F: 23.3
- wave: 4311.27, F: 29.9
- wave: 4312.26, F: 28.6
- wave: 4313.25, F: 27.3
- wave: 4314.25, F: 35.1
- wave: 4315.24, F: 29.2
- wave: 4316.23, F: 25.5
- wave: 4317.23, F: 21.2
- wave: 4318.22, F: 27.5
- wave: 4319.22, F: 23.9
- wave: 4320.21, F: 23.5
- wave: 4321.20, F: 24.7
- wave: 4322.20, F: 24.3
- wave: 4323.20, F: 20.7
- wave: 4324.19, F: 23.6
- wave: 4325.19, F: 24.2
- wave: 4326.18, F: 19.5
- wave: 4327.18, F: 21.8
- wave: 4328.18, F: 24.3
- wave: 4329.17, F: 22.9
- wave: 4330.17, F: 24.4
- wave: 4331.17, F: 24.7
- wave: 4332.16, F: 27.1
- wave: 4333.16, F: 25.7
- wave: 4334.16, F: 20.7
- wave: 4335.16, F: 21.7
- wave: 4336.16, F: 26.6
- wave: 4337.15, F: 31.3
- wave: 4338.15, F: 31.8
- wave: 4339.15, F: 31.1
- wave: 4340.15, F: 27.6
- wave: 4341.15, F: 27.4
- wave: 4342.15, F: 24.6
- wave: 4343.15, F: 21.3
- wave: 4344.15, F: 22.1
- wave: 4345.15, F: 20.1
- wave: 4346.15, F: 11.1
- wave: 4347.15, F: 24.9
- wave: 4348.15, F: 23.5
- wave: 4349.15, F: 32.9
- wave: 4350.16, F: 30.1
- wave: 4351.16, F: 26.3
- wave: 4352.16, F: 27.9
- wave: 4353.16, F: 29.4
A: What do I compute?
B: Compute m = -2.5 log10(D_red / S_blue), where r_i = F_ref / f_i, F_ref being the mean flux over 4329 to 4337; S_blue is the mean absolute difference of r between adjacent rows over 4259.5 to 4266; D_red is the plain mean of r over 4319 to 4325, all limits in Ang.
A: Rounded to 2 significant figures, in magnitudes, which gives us -3.1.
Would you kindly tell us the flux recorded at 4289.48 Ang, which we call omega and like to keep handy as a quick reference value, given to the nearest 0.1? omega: 24.3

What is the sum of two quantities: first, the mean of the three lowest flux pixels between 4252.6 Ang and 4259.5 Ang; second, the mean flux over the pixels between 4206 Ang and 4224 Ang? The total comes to 54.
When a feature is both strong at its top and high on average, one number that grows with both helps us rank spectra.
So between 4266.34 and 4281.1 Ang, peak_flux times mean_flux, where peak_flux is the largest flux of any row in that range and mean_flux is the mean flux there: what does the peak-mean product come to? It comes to 689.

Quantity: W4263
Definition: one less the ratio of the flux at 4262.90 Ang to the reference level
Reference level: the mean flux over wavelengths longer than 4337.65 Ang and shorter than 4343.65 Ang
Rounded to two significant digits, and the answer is 0.12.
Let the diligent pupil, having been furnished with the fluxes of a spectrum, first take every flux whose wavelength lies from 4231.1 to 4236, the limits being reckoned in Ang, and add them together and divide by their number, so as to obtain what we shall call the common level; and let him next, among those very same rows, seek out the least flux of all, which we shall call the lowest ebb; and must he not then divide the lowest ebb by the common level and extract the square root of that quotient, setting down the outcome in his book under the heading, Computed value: 0.934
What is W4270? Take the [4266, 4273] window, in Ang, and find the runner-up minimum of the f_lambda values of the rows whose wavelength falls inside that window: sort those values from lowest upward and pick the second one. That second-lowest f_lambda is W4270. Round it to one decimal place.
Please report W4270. 24.8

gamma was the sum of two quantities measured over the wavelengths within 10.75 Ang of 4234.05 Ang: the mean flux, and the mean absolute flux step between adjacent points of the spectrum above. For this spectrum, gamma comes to 31.9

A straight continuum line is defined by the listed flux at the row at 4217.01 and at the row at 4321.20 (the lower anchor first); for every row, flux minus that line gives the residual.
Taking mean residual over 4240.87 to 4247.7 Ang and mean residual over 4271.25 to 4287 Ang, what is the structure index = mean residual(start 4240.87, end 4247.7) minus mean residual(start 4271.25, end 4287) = 1.1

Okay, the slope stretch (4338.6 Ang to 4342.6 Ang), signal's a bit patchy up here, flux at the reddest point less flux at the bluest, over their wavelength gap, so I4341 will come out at -2.2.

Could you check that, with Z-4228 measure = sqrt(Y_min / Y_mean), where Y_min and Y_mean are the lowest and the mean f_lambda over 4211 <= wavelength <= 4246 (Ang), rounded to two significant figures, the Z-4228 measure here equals 0.86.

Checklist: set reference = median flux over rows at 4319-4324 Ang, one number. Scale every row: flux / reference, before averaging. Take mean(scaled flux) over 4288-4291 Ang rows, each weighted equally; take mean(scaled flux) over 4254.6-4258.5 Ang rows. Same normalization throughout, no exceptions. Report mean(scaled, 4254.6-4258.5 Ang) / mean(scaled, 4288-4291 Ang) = 1.07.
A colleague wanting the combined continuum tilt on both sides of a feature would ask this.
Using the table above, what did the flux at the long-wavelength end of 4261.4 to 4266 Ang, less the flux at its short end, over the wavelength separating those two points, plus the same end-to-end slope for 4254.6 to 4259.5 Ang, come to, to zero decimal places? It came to -1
